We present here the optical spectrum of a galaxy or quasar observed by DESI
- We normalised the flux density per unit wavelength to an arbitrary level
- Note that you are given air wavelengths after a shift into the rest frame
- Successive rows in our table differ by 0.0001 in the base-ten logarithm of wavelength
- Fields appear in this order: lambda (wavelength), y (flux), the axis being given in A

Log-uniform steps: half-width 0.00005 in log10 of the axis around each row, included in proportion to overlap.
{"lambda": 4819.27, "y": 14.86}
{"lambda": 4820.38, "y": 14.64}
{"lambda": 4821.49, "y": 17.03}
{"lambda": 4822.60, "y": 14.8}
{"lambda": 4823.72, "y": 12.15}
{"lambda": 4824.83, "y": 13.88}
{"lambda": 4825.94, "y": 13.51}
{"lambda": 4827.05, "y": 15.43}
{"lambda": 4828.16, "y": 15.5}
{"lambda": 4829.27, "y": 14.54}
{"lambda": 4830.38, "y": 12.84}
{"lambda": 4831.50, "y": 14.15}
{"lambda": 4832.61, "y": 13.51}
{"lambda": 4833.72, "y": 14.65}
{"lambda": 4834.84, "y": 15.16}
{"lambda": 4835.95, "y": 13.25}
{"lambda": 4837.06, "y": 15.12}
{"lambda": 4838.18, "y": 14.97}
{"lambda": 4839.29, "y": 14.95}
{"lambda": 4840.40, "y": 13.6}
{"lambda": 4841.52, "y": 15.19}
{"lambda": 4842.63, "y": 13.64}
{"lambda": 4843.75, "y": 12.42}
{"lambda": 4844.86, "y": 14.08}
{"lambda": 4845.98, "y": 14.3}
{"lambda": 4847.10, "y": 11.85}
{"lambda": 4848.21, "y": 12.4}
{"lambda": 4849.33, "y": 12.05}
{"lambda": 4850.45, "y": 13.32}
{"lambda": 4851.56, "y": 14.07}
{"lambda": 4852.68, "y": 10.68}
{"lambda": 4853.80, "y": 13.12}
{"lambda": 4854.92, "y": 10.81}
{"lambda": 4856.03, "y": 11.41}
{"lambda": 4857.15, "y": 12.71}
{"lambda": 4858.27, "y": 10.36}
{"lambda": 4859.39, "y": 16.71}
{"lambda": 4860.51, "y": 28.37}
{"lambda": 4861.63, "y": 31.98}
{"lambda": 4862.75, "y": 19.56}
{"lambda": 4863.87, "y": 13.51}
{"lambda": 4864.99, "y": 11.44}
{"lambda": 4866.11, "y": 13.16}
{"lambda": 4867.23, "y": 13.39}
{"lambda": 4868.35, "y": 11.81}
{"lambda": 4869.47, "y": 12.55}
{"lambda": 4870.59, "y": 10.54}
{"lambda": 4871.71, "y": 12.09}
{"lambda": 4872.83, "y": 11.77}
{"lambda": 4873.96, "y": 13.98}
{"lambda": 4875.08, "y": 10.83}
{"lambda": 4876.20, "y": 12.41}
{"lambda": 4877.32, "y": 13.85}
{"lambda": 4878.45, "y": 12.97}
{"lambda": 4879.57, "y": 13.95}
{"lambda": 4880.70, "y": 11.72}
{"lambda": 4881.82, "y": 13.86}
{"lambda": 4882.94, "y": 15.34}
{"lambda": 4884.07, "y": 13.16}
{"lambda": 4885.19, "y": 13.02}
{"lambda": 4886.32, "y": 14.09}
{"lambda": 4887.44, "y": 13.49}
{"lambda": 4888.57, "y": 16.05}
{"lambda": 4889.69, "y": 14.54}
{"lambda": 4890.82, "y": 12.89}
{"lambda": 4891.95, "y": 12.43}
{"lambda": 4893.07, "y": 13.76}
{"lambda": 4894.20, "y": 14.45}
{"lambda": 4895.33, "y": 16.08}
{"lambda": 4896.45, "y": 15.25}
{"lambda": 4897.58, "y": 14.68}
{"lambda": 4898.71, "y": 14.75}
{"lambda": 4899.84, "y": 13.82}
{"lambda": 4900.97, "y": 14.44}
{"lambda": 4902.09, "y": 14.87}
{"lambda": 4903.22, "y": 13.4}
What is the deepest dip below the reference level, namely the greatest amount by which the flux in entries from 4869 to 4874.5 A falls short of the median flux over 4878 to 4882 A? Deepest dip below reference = 2.9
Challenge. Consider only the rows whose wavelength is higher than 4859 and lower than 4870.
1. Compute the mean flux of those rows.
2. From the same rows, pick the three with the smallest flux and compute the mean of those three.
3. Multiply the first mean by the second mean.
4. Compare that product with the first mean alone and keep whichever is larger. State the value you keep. 206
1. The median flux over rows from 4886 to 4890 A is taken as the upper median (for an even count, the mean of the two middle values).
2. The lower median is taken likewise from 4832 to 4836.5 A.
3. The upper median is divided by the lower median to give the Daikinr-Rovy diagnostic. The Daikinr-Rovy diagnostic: 1.02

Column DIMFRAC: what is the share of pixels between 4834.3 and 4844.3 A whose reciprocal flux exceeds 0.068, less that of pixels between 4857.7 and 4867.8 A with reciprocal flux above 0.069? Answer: -0.1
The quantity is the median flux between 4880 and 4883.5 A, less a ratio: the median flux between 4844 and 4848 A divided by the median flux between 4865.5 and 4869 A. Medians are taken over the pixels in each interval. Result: 12.8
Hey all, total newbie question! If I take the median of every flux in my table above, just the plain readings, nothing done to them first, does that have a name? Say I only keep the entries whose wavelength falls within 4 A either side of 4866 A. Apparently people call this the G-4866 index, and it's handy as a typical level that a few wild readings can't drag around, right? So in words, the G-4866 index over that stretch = 13.2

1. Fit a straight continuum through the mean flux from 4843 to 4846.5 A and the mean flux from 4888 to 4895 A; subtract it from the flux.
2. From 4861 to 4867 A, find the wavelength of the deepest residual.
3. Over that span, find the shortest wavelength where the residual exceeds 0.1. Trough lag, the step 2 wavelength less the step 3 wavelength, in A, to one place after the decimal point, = 3.4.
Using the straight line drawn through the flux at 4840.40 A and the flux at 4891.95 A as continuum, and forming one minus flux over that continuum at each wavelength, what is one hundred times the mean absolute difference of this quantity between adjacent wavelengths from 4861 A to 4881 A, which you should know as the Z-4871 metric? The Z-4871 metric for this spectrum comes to 18.6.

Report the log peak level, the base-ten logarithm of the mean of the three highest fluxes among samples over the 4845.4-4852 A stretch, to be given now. 1.14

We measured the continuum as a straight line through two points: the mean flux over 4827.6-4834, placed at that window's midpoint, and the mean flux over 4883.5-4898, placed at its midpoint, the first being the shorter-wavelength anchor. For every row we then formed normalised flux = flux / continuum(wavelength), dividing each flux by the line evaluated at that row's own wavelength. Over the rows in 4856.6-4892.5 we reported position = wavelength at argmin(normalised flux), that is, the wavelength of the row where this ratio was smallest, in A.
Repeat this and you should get 4858.27 A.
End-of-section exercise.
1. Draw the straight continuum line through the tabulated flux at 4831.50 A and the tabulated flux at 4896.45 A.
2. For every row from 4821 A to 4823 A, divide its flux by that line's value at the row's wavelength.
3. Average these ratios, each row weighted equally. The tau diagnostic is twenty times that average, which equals 22.8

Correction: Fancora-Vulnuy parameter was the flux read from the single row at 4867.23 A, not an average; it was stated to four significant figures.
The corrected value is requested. 13.39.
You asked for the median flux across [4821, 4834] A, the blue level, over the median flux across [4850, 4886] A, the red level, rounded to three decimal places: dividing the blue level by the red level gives 1.098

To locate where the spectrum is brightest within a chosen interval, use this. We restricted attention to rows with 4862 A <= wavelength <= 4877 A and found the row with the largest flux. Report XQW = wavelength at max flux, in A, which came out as 4862.75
